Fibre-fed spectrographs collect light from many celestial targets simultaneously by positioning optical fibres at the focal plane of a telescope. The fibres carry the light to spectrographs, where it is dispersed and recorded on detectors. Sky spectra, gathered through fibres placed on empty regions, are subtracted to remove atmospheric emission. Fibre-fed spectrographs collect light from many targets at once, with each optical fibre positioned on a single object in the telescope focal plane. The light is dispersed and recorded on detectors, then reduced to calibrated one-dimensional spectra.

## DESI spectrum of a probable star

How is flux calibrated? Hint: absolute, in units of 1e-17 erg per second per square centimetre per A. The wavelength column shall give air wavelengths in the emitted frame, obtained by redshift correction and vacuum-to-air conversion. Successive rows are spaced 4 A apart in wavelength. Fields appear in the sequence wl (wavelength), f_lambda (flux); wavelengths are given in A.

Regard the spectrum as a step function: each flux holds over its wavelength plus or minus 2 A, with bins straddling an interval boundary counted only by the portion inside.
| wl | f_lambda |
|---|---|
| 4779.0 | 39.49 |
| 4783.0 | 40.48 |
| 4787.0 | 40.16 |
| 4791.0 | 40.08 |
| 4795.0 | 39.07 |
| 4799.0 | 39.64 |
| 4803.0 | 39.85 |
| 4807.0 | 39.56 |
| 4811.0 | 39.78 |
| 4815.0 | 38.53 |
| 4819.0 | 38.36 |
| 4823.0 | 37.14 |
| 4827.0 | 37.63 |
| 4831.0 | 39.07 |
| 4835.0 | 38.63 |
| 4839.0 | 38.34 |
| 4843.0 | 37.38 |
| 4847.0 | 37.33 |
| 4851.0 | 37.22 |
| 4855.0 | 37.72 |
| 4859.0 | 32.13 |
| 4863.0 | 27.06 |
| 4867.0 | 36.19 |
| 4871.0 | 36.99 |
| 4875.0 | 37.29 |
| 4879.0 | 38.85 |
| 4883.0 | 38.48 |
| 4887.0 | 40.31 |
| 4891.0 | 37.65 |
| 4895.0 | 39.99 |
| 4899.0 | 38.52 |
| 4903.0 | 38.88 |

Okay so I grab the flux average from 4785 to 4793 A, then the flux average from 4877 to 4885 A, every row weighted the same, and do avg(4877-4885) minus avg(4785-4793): -1.5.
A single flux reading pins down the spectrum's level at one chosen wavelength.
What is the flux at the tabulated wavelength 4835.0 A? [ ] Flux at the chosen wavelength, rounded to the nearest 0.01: 38.63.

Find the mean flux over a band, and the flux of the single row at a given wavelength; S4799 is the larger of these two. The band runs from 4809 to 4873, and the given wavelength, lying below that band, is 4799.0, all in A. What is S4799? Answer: 39.6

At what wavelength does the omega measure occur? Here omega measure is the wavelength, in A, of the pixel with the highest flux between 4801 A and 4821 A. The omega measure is 4803.0 A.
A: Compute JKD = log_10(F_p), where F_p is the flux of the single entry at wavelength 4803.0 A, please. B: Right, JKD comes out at 1.60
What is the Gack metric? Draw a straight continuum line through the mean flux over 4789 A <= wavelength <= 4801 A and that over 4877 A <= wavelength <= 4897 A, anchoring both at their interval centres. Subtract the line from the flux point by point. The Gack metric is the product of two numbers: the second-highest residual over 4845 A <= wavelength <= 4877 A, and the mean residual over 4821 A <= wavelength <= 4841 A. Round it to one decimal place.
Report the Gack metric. 2.2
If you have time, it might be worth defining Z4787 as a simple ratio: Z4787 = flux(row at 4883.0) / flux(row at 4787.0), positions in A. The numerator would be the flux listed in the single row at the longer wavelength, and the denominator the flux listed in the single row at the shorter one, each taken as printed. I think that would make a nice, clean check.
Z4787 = 0.96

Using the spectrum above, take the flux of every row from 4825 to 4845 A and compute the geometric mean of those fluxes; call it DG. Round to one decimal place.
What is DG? 38.2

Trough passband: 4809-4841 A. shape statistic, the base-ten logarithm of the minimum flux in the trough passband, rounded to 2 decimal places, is 1.57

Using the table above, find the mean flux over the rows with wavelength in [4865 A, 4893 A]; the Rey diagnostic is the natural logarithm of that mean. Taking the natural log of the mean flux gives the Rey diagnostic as 3.64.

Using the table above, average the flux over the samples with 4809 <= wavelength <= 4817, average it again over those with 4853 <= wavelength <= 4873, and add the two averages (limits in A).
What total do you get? 73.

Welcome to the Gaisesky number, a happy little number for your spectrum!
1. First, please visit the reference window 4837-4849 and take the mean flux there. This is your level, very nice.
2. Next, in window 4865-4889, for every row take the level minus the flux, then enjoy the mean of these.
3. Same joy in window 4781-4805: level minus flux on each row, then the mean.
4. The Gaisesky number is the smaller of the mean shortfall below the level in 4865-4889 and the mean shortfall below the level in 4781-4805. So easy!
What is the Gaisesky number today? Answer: -2.2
